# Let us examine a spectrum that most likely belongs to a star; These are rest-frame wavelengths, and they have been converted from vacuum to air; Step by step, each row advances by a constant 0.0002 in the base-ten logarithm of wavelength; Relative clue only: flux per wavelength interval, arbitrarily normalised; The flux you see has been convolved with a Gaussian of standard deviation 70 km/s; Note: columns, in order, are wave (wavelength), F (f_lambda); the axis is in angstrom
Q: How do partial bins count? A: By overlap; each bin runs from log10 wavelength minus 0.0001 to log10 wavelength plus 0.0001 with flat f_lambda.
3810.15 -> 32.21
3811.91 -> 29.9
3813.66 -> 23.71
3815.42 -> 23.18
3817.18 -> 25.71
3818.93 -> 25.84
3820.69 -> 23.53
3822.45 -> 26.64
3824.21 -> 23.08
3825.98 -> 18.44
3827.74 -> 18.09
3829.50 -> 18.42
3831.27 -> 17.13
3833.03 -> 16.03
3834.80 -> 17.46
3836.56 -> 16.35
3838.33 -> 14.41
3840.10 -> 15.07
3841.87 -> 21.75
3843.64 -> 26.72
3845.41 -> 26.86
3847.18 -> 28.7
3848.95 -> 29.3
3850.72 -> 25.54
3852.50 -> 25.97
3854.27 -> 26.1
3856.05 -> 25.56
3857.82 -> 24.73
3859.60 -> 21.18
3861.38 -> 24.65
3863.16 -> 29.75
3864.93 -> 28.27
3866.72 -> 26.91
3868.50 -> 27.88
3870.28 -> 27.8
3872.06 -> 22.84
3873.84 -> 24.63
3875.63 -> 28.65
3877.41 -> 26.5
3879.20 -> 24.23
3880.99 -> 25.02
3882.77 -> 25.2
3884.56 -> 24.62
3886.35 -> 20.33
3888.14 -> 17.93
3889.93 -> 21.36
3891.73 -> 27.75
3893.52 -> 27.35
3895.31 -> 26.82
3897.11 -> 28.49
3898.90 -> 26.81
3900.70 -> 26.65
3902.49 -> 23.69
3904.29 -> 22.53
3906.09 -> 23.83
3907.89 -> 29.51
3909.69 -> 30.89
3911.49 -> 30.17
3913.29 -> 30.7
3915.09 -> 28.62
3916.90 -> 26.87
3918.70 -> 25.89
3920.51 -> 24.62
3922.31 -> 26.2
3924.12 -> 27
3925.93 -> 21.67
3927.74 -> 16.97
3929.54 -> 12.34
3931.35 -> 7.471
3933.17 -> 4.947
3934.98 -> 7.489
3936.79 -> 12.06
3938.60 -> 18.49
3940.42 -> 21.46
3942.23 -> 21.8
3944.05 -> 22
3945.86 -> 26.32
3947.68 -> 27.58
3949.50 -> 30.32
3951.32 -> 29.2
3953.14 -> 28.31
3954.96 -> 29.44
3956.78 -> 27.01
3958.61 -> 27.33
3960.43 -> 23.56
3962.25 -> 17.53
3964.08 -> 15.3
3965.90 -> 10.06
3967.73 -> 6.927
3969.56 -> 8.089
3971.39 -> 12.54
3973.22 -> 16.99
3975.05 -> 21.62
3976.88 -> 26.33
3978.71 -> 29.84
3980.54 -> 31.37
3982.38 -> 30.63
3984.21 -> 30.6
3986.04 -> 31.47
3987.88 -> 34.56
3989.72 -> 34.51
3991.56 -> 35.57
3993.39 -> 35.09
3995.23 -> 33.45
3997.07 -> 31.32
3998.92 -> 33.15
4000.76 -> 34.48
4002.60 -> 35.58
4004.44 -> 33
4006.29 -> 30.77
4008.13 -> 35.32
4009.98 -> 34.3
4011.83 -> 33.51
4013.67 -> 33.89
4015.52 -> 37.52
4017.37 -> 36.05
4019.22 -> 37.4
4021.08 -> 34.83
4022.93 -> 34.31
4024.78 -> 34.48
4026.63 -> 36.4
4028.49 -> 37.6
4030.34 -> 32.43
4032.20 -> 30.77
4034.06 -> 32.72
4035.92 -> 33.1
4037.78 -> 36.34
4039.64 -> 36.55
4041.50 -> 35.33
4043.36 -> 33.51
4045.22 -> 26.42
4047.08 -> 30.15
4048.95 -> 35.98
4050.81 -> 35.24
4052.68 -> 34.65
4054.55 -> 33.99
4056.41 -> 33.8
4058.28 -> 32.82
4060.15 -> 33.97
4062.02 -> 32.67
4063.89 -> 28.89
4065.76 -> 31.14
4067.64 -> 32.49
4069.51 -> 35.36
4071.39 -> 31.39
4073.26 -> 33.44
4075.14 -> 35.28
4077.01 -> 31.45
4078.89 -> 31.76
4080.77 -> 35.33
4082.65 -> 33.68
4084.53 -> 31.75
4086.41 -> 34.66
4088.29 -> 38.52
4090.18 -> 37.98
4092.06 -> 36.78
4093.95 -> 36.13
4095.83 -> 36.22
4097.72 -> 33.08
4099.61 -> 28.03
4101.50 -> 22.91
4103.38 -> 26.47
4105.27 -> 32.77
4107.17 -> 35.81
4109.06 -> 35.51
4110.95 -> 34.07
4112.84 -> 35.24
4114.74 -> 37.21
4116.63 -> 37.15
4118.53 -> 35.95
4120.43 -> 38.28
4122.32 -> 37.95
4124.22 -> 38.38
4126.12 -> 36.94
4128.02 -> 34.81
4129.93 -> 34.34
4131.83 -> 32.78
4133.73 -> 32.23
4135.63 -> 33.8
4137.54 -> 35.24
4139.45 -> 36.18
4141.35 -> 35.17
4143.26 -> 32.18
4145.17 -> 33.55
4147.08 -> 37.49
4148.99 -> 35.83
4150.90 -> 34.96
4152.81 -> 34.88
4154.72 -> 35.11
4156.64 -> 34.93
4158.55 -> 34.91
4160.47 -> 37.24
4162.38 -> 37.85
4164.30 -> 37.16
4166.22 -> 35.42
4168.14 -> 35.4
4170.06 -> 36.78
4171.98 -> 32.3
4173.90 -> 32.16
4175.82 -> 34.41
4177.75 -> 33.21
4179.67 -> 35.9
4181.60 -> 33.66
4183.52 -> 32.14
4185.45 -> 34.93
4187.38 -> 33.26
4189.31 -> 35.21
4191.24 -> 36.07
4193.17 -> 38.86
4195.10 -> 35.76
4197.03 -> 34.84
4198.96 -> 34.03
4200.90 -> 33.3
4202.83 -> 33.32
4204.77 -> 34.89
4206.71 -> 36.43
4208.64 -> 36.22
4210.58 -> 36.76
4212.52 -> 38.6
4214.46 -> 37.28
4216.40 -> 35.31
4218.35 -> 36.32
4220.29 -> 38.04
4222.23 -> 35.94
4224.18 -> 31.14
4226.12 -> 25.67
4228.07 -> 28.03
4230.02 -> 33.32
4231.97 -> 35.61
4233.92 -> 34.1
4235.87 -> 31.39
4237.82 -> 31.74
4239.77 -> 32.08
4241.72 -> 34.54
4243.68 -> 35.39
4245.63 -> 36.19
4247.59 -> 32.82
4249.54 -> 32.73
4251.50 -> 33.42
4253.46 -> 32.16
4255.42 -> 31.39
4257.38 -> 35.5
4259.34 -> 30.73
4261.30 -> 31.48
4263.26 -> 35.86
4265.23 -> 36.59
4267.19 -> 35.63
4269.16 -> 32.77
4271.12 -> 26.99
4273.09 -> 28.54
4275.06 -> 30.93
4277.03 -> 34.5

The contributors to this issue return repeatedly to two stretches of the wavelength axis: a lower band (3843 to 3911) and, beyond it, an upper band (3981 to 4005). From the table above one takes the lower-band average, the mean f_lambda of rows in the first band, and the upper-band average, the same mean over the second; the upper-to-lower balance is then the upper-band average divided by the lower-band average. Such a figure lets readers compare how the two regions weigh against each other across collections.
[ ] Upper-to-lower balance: 1.29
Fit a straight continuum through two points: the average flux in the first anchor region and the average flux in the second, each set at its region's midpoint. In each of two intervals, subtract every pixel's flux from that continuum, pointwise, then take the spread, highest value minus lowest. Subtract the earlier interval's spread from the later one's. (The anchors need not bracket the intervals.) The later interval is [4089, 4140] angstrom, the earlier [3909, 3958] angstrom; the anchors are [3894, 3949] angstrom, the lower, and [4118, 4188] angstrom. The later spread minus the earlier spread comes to -12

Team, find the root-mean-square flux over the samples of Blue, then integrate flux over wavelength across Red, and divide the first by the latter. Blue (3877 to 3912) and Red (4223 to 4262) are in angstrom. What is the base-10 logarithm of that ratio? -1.69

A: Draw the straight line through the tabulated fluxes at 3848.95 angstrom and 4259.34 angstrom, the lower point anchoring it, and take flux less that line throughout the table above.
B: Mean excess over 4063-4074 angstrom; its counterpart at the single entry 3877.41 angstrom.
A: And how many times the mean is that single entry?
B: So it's -1.4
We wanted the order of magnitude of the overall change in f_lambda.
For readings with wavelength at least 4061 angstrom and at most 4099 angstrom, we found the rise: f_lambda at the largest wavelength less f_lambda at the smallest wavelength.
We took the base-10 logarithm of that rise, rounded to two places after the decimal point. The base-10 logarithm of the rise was -0.39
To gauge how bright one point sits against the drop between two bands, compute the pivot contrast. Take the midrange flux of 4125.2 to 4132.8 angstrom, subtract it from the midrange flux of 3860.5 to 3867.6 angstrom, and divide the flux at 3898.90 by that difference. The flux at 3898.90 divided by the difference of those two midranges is -3.5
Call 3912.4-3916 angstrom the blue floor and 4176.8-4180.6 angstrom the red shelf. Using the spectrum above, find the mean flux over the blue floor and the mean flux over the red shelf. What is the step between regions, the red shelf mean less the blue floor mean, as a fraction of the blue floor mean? 0.17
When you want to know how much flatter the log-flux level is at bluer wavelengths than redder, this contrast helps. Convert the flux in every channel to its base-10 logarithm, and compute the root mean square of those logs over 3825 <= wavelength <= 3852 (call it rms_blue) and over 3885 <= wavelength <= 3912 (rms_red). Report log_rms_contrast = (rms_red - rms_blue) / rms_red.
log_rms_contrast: 0.07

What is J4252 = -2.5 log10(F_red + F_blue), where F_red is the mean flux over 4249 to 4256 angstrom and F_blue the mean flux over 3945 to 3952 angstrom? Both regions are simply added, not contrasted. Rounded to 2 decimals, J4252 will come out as -4.46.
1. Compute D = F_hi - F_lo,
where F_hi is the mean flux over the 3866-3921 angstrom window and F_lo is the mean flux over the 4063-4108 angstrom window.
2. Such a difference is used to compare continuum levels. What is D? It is -7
